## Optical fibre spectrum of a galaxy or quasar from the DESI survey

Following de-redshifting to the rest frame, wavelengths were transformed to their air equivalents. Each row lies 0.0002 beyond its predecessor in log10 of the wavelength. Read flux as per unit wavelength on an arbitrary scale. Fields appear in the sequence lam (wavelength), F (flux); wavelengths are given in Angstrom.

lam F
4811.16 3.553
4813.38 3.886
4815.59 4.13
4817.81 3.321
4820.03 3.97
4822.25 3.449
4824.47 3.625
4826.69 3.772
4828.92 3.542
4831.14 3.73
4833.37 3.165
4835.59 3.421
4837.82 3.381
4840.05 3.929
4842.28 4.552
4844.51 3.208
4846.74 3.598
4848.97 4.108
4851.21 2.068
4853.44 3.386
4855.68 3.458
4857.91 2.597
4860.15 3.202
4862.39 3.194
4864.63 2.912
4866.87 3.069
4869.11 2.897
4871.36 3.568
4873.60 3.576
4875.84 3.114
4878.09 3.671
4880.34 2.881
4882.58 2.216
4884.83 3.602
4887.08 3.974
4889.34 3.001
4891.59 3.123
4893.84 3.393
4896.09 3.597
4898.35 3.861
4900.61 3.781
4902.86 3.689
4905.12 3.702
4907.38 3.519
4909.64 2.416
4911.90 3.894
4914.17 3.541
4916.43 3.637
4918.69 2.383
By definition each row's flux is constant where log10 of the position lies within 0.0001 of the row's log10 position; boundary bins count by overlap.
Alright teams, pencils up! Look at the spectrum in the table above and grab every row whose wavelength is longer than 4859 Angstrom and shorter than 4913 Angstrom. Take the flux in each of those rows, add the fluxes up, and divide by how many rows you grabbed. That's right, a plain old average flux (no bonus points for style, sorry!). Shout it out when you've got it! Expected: 3.33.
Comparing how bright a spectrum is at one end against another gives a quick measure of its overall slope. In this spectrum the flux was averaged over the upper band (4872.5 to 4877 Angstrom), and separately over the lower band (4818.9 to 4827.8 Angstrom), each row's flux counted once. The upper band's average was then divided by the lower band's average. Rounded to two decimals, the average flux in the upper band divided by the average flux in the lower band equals 0.90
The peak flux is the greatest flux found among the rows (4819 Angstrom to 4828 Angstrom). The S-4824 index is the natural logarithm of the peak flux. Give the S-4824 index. 1.38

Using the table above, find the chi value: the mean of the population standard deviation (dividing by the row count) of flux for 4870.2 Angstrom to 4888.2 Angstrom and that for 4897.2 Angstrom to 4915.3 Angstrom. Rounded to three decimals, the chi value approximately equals 0.486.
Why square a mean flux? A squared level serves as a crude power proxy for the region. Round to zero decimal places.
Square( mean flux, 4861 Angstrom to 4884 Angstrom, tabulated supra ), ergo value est 10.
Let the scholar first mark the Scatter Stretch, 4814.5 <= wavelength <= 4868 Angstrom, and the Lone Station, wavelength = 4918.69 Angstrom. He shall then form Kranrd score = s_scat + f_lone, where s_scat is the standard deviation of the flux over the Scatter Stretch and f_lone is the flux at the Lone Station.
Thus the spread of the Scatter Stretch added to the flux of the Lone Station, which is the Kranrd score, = 2.9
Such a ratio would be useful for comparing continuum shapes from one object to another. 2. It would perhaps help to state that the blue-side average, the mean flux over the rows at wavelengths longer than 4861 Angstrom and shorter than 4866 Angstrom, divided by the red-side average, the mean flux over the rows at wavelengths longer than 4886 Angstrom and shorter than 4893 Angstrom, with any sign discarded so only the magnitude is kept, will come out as 0.91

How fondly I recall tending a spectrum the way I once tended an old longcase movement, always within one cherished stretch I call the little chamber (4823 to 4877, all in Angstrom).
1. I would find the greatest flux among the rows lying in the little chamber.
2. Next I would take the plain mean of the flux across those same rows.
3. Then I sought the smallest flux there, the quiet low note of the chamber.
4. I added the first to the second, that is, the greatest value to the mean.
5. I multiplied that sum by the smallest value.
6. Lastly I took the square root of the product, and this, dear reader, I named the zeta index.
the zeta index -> 4.05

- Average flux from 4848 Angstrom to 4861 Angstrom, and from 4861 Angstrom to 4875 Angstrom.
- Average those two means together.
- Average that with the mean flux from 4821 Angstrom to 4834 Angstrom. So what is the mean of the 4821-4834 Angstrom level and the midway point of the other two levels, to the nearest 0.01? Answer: 3.36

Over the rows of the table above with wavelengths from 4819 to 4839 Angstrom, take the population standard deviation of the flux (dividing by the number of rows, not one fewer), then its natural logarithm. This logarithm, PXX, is -1.48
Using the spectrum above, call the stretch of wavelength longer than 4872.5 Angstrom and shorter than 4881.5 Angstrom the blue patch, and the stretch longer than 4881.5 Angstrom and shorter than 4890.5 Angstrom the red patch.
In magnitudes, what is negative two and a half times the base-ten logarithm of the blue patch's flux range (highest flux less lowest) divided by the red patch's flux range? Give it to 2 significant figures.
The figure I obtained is 0.87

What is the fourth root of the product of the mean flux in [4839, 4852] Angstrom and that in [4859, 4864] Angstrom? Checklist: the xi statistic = 1.84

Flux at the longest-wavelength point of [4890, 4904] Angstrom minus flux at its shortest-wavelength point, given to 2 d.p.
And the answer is 0.57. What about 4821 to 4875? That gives 0.13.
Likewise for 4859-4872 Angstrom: 0.37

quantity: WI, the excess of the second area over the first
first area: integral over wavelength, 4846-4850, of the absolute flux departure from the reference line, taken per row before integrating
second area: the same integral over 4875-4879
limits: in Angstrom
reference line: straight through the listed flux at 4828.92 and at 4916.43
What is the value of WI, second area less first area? -0.1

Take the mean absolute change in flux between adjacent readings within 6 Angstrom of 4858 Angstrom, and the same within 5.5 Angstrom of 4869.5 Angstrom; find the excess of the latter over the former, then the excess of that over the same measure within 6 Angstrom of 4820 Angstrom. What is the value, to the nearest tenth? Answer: -0.7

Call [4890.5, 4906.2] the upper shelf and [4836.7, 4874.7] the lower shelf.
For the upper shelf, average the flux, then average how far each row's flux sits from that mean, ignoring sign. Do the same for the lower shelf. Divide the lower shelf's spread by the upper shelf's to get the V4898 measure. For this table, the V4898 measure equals 2.18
